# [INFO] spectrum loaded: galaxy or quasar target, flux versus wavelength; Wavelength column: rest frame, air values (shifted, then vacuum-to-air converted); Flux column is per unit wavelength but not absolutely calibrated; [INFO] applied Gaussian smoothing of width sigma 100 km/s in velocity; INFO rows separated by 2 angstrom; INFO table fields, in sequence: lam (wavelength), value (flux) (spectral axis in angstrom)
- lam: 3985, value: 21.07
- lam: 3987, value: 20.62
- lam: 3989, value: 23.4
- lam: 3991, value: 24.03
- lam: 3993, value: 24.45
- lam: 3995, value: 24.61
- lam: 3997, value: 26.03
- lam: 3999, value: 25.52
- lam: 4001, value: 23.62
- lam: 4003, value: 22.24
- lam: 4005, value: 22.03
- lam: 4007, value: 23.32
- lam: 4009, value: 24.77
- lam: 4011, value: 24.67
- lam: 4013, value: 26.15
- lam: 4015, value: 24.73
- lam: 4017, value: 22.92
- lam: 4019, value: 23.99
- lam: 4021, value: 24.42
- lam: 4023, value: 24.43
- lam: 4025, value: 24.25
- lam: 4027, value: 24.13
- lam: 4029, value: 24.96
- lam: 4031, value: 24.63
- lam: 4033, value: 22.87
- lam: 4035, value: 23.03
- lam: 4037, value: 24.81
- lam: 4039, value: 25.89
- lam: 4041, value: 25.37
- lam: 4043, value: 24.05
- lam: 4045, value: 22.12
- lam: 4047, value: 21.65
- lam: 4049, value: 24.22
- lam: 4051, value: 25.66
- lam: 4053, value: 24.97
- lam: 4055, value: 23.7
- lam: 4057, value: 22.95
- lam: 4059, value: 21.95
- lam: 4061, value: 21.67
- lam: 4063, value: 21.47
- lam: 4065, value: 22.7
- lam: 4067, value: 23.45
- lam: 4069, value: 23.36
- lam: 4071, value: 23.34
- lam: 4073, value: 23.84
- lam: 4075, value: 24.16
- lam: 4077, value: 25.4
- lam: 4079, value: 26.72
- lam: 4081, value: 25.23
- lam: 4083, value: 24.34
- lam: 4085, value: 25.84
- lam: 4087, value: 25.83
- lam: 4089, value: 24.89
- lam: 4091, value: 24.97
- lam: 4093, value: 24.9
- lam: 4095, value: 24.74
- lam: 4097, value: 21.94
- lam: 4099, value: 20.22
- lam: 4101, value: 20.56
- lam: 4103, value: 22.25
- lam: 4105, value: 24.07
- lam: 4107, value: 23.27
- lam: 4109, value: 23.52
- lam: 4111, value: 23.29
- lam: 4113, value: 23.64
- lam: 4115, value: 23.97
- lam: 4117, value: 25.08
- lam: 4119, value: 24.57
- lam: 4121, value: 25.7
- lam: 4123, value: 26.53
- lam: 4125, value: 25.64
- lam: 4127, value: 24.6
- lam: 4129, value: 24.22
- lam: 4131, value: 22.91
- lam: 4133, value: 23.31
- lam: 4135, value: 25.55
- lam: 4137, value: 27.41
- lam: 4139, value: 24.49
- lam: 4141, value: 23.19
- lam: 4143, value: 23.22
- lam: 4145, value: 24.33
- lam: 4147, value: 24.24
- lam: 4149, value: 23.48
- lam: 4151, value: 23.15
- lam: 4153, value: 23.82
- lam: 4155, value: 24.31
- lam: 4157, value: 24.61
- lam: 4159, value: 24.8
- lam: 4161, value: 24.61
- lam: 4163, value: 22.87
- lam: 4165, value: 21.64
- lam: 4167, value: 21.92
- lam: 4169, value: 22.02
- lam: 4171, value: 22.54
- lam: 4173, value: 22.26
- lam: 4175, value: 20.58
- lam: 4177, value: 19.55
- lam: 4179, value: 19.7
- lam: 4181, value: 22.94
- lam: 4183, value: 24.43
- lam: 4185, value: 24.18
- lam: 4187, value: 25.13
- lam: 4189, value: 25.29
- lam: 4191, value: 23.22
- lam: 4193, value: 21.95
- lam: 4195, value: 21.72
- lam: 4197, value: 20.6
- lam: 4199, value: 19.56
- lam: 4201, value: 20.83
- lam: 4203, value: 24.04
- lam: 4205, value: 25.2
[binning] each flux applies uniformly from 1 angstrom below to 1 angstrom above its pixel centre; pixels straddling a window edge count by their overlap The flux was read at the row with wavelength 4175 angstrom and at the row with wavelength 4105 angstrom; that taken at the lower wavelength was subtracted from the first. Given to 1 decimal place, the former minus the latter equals -3.5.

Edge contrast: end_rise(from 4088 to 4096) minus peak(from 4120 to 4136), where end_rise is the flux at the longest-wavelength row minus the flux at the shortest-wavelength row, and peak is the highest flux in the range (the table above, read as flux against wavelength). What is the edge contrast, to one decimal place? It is -26.7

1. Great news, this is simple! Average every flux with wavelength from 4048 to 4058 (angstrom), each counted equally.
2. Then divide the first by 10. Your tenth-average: 2.43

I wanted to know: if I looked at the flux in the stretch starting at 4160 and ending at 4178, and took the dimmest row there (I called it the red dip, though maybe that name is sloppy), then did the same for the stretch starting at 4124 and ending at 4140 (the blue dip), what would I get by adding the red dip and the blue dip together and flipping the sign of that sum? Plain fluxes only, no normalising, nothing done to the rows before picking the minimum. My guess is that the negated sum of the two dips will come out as -42.5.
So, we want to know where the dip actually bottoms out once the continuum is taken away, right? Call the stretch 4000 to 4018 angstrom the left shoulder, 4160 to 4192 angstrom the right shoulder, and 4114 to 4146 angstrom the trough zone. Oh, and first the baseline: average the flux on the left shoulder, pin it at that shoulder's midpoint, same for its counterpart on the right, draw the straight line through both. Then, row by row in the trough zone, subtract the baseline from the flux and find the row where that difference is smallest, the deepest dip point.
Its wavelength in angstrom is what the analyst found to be 4131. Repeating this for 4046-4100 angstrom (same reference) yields 4099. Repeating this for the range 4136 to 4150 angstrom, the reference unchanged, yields 4141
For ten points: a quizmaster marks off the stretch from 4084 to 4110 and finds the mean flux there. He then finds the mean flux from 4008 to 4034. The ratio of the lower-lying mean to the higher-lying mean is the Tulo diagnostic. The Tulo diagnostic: 1.03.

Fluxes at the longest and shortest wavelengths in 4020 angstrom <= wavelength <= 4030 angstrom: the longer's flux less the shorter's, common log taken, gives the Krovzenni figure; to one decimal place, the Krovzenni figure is -0.3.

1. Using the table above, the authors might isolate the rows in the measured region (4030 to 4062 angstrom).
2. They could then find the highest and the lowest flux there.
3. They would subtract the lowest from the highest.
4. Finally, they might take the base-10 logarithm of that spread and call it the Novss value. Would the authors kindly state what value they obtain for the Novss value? 0.63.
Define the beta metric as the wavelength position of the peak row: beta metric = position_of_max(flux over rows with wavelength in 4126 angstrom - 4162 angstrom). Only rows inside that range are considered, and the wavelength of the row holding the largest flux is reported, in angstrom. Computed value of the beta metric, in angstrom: 4137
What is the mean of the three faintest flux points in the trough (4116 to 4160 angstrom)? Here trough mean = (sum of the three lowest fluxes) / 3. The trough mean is 23.1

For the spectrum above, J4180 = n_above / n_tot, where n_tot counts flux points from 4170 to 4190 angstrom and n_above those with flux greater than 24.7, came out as 0.20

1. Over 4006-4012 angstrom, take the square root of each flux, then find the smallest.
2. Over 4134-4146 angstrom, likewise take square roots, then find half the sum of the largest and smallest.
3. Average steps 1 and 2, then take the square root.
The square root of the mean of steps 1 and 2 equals 2.22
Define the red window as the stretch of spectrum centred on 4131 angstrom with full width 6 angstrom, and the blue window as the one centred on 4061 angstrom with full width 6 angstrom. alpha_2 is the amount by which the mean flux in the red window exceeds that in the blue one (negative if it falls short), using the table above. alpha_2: 2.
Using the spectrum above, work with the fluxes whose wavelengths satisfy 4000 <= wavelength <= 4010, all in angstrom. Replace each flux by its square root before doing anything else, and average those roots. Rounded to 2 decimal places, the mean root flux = 4.82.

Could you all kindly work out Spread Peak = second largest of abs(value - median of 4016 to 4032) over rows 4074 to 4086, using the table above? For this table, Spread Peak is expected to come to 1.5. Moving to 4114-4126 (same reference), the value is 1.4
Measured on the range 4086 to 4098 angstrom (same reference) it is 1.5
